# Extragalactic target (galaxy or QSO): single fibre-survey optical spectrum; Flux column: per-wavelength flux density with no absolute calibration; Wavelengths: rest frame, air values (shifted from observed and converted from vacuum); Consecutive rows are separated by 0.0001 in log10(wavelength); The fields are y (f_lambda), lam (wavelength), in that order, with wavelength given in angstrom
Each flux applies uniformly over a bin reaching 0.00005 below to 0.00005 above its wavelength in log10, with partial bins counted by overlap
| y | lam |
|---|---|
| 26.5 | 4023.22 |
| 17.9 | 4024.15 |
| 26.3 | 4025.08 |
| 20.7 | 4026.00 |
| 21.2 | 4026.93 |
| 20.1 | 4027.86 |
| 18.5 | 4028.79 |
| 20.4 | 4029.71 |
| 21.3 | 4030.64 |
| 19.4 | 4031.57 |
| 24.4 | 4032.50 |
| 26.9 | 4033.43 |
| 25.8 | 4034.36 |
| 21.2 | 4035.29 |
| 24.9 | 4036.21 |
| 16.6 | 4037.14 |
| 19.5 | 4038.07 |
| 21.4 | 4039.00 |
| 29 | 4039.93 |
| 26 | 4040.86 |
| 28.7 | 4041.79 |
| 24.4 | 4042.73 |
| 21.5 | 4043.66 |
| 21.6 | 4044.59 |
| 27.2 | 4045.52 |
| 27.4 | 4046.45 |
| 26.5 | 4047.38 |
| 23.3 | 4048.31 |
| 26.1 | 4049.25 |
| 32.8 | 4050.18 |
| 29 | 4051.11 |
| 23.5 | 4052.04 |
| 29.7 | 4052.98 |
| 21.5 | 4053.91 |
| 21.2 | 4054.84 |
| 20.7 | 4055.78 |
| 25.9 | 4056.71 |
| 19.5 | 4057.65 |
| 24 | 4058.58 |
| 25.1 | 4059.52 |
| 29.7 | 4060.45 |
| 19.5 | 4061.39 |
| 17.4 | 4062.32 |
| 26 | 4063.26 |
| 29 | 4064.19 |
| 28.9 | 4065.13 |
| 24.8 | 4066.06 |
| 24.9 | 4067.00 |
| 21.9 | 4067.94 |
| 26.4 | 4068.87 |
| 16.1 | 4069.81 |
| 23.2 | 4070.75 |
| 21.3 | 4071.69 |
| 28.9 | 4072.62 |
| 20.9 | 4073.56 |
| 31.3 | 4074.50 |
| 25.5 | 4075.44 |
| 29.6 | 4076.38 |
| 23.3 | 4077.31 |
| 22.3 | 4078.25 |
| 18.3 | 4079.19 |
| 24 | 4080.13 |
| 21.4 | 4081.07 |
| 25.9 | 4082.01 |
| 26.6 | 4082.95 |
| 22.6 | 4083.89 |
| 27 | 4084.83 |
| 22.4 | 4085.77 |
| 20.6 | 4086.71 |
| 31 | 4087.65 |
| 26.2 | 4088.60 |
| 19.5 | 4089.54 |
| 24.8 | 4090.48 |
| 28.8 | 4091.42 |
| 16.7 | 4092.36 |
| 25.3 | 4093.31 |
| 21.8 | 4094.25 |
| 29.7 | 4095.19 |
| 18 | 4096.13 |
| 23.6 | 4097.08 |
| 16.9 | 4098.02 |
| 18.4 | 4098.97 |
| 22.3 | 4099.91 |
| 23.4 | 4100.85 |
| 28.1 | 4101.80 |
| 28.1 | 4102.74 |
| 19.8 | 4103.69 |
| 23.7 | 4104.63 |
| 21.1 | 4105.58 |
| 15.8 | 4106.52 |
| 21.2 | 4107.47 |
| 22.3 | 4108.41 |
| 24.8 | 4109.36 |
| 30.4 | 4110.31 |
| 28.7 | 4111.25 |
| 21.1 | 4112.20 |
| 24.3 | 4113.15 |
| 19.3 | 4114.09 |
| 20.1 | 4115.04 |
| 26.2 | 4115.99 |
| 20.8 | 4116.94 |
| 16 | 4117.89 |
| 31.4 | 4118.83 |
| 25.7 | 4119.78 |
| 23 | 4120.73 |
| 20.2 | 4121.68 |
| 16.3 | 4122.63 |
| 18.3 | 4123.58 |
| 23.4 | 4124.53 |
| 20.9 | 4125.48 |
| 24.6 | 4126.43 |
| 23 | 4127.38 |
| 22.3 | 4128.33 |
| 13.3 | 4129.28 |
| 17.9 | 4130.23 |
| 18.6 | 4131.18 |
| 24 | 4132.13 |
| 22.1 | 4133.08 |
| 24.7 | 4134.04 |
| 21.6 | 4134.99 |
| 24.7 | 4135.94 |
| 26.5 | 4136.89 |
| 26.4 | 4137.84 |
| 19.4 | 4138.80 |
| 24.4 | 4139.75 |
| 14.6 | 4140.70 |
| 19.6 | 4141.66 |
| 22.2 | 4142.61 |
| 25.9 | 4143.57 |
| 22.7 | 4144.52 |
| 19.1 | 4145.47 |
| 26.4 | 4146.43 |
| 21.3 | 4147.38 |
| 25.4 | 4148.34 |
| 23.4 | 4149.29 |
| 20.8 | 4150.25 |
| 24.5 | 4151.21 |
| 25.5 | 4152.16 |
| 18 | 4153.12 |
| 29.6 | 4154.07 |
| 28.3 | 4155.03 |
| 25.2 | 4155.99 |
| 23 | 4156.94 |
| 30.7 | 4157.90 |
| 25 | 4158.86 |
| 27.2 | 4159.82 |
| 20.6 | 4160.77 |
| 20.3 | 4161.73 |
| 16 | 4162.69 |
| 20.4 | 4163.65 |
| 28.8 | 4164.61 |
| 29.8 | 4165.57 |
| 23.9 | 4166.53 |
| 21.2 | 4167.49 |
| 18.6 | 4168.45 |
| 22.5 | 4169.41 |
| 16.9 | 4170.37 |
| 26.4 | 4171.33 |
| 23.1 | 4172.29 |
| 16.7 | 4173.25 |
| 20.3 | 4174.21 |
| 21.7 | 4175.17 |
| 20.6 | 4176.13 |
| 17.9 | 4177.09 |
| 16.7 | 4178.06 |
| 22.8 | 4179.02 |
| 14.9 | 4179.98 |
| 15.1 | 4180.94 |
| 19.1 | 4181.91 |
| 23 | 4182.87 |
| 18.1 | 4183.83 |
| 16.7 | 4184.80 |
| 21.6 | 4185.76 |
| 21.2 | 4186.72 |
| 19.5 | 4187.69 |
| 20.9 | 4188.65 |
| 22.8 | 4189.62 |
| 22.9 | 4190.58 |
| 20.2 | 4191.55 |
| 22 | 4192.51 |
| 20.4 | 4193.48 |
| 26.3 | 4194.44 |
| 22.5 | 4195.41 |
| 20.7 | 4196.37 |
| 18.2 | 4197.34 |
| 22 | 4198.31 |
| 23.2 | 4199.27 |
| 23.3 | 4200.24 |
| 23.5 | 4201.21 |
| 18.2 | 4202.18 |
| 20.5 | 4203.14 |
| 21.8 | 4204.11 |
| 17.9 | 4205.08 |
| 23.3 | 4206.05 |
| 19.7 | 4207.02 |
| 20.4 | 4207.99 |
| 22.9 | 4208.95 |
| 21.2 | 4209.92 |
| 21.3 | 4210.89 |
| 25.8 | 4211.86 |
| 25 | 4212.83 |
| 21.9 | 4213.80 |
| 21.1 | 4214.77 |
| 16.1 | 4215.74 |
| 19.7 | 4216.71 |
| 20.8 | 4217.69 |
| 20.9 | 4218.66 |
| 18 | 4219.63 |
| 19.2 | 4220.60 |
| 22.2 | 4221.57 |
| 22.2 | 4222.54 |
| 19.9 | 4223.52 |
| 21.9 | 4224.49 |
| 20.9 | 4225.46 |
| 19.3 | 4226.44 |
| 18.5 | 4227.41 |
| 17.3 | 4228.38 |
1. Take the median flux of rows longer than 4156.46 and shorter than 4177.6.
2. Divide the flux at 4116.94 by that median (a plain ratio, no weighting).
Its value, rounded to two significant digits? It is 0.97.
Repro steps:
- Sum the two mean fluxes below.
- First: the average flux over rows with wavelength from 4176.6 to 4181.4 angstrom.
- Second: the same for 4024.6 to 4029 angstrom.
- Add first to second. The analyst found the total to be 39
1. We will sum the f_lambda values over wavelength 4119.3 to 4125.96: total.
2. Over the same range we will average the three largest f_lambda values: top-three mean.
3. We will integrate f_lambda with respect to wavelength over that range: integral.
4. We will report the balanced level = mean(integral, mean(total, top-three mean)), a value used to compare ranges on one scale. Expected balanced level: 113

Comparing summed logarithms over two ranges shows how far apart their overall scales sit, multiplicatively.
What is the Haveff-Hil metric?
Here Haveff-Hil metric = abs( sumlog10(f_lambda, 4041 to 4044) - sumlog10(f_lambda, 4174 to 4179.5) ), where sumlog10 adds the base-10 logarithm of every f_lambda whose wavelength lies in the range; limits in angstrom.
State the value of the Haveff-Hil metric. 3.6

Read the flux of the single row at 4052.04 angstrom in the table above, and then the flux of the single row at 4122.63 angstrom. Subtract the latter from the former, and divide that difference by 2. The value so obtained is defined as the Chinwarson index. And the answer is 3.6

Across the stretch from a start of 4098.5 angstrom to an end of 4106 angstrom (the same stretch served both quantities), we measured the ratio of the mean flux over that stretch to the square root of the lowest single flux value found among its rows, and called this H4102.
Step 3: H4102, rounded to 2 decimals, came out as 5.39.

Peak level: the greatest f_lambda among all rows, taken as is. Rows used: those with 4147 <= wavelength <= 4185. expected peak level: 30.7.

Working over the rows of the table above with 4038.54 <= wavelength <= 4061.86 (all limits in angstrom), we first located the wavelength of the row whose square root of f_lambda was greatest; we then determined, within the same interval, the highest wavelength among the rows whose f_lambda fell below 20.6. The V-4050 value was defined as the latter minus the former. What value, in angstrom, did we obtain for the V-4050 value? 11.2 angstrom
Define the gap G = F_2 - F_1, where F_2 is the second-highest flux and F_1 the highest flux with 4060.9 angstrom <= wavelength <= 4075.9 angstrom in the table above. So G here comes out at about -2.3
